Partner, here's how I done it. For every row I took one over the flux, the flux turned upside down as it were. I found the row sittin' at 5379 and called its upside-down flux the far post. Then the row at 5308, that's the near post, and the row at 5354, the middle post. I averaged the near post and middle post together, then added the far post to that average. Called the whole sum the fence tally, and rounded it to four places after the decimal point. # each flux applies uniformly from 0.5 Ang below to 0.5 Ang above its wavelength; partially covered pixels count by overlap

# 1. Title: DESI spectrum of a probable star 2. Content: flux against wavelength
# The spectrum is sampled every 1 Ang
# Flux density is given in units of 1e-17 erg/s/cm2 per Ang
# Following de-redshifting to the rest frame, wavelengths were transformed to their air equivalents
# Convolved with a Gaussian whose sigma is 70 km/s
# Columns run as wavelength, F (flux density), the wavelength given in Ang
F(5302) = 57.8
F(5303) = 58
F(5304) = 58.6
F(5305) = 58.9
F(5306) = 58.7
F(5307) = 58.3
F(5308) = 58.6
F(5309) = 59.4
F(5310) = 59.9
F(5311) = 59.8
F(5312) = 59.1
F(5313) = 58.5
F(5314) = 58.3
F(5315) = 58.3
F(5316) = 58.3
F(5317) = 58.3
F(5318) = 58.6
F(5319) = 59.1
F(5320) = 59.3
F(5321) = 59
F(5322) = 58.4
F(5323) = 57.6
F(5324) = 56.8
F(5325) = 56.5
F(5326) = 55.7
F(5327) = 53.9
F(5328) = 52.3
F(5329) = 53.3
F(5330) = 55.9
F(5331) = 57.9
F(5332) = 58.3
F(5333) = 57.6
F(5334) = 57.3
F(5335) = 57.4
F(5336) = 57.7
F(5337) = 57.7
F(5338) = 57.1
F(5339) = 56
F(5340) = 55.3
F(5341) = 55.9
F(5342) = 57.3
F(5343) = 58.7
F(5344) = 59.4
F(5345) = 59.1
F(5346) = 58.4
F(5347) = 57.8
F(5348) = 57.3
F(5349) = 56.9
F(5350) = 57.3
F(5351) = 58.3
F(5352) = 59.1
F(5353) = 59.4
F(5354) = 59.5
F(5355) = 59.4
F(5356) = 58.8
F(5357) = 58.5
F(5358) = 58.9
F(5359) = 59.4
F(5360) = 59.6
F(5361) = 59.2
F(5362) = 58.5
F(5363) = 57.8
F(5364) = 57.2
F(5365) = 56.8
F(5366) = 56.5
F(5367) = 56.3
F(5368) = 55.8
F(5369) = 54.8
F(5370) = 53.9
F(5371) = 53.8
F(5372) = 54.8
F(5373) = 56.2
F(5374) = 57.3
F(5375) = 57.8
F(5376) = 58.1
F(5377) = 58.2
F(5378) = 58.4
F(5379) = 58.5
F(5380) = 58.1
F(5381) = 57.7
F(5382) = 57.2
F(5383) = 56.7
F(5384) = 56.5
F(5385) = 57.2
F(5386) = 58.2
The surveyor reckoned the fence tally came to 0.0340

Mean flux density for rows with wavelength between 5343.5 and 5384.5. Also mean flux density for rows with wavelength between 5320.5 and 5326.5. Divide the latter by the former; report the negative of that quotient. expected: -0.99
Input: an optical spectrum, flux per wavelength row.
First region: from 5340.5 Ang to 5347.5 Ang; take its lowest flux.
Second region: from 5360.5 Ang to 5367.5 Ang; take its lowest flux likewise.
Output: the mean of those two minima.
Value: 56.1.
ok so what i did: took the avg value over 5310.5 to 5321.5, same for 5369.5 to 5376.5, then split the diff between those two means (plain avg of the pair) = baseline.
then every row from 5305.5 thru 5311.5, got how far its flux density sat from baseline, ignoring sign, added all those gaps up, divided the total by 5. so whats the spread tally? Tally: 2.1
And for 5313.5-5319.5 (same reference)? 1.3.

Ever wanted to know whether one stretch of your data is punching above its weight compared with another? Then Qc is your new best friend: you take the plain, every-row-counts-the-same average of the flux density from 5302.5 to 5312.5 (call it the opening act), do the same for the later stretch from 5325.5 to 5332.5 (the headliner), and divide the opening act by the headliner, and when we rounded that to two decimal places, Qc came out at 1.07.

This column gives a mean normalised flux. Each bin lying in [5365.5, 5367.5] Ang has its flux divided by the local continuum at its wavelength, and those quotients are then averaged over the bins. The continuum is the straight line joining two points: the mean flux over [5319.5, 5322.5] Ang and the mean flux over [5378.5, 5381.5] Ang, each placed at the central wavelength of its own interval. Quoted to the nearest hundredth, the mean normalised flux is 0.97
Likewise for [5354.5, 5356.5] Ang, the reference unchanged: 1.01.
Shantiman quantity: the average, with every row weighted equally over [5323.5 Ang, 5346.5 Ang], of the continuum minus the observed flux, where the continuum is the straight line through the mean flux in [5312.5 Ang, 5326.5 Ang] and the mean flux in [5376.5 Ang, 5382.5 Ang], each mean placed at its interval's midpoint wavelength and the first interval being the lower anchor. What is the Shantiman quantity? 1.28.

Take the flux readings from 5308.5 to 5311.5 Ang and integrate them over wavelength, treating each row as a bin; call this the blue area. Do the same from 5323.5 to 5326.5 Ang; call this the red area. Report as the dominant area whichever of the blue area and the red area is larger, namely 179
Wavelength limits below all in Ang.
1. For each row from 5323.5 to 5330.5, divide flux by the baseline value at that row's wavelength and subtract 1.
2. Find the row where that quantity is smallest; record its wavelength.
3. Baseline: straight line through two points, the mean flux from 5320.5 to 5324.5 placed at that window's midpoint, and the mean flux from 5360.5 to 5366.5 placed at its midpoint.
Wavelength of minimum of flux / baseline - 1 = 5328 Ang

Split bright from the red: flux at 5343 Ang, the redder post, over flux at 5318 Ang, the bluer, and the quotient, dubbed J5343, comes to 1.00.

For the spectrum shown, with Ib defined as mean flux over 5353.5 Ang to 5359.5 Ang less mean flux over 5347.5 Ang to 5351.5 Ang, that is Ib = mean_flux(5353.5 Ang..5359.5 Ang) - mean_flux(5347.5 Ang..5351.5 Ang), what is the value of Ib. 1.6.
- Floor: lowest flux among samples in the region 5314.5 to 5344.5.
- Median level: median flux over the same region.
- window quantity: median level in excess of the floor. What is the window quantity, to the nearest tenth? 5.3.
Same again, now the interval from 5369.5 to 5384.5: 3.5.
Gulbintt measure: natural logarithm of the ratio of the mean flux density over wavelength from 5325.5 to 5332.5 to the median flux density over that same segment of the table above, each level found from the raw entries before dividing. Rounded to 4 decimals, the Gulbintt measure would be -0.0067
